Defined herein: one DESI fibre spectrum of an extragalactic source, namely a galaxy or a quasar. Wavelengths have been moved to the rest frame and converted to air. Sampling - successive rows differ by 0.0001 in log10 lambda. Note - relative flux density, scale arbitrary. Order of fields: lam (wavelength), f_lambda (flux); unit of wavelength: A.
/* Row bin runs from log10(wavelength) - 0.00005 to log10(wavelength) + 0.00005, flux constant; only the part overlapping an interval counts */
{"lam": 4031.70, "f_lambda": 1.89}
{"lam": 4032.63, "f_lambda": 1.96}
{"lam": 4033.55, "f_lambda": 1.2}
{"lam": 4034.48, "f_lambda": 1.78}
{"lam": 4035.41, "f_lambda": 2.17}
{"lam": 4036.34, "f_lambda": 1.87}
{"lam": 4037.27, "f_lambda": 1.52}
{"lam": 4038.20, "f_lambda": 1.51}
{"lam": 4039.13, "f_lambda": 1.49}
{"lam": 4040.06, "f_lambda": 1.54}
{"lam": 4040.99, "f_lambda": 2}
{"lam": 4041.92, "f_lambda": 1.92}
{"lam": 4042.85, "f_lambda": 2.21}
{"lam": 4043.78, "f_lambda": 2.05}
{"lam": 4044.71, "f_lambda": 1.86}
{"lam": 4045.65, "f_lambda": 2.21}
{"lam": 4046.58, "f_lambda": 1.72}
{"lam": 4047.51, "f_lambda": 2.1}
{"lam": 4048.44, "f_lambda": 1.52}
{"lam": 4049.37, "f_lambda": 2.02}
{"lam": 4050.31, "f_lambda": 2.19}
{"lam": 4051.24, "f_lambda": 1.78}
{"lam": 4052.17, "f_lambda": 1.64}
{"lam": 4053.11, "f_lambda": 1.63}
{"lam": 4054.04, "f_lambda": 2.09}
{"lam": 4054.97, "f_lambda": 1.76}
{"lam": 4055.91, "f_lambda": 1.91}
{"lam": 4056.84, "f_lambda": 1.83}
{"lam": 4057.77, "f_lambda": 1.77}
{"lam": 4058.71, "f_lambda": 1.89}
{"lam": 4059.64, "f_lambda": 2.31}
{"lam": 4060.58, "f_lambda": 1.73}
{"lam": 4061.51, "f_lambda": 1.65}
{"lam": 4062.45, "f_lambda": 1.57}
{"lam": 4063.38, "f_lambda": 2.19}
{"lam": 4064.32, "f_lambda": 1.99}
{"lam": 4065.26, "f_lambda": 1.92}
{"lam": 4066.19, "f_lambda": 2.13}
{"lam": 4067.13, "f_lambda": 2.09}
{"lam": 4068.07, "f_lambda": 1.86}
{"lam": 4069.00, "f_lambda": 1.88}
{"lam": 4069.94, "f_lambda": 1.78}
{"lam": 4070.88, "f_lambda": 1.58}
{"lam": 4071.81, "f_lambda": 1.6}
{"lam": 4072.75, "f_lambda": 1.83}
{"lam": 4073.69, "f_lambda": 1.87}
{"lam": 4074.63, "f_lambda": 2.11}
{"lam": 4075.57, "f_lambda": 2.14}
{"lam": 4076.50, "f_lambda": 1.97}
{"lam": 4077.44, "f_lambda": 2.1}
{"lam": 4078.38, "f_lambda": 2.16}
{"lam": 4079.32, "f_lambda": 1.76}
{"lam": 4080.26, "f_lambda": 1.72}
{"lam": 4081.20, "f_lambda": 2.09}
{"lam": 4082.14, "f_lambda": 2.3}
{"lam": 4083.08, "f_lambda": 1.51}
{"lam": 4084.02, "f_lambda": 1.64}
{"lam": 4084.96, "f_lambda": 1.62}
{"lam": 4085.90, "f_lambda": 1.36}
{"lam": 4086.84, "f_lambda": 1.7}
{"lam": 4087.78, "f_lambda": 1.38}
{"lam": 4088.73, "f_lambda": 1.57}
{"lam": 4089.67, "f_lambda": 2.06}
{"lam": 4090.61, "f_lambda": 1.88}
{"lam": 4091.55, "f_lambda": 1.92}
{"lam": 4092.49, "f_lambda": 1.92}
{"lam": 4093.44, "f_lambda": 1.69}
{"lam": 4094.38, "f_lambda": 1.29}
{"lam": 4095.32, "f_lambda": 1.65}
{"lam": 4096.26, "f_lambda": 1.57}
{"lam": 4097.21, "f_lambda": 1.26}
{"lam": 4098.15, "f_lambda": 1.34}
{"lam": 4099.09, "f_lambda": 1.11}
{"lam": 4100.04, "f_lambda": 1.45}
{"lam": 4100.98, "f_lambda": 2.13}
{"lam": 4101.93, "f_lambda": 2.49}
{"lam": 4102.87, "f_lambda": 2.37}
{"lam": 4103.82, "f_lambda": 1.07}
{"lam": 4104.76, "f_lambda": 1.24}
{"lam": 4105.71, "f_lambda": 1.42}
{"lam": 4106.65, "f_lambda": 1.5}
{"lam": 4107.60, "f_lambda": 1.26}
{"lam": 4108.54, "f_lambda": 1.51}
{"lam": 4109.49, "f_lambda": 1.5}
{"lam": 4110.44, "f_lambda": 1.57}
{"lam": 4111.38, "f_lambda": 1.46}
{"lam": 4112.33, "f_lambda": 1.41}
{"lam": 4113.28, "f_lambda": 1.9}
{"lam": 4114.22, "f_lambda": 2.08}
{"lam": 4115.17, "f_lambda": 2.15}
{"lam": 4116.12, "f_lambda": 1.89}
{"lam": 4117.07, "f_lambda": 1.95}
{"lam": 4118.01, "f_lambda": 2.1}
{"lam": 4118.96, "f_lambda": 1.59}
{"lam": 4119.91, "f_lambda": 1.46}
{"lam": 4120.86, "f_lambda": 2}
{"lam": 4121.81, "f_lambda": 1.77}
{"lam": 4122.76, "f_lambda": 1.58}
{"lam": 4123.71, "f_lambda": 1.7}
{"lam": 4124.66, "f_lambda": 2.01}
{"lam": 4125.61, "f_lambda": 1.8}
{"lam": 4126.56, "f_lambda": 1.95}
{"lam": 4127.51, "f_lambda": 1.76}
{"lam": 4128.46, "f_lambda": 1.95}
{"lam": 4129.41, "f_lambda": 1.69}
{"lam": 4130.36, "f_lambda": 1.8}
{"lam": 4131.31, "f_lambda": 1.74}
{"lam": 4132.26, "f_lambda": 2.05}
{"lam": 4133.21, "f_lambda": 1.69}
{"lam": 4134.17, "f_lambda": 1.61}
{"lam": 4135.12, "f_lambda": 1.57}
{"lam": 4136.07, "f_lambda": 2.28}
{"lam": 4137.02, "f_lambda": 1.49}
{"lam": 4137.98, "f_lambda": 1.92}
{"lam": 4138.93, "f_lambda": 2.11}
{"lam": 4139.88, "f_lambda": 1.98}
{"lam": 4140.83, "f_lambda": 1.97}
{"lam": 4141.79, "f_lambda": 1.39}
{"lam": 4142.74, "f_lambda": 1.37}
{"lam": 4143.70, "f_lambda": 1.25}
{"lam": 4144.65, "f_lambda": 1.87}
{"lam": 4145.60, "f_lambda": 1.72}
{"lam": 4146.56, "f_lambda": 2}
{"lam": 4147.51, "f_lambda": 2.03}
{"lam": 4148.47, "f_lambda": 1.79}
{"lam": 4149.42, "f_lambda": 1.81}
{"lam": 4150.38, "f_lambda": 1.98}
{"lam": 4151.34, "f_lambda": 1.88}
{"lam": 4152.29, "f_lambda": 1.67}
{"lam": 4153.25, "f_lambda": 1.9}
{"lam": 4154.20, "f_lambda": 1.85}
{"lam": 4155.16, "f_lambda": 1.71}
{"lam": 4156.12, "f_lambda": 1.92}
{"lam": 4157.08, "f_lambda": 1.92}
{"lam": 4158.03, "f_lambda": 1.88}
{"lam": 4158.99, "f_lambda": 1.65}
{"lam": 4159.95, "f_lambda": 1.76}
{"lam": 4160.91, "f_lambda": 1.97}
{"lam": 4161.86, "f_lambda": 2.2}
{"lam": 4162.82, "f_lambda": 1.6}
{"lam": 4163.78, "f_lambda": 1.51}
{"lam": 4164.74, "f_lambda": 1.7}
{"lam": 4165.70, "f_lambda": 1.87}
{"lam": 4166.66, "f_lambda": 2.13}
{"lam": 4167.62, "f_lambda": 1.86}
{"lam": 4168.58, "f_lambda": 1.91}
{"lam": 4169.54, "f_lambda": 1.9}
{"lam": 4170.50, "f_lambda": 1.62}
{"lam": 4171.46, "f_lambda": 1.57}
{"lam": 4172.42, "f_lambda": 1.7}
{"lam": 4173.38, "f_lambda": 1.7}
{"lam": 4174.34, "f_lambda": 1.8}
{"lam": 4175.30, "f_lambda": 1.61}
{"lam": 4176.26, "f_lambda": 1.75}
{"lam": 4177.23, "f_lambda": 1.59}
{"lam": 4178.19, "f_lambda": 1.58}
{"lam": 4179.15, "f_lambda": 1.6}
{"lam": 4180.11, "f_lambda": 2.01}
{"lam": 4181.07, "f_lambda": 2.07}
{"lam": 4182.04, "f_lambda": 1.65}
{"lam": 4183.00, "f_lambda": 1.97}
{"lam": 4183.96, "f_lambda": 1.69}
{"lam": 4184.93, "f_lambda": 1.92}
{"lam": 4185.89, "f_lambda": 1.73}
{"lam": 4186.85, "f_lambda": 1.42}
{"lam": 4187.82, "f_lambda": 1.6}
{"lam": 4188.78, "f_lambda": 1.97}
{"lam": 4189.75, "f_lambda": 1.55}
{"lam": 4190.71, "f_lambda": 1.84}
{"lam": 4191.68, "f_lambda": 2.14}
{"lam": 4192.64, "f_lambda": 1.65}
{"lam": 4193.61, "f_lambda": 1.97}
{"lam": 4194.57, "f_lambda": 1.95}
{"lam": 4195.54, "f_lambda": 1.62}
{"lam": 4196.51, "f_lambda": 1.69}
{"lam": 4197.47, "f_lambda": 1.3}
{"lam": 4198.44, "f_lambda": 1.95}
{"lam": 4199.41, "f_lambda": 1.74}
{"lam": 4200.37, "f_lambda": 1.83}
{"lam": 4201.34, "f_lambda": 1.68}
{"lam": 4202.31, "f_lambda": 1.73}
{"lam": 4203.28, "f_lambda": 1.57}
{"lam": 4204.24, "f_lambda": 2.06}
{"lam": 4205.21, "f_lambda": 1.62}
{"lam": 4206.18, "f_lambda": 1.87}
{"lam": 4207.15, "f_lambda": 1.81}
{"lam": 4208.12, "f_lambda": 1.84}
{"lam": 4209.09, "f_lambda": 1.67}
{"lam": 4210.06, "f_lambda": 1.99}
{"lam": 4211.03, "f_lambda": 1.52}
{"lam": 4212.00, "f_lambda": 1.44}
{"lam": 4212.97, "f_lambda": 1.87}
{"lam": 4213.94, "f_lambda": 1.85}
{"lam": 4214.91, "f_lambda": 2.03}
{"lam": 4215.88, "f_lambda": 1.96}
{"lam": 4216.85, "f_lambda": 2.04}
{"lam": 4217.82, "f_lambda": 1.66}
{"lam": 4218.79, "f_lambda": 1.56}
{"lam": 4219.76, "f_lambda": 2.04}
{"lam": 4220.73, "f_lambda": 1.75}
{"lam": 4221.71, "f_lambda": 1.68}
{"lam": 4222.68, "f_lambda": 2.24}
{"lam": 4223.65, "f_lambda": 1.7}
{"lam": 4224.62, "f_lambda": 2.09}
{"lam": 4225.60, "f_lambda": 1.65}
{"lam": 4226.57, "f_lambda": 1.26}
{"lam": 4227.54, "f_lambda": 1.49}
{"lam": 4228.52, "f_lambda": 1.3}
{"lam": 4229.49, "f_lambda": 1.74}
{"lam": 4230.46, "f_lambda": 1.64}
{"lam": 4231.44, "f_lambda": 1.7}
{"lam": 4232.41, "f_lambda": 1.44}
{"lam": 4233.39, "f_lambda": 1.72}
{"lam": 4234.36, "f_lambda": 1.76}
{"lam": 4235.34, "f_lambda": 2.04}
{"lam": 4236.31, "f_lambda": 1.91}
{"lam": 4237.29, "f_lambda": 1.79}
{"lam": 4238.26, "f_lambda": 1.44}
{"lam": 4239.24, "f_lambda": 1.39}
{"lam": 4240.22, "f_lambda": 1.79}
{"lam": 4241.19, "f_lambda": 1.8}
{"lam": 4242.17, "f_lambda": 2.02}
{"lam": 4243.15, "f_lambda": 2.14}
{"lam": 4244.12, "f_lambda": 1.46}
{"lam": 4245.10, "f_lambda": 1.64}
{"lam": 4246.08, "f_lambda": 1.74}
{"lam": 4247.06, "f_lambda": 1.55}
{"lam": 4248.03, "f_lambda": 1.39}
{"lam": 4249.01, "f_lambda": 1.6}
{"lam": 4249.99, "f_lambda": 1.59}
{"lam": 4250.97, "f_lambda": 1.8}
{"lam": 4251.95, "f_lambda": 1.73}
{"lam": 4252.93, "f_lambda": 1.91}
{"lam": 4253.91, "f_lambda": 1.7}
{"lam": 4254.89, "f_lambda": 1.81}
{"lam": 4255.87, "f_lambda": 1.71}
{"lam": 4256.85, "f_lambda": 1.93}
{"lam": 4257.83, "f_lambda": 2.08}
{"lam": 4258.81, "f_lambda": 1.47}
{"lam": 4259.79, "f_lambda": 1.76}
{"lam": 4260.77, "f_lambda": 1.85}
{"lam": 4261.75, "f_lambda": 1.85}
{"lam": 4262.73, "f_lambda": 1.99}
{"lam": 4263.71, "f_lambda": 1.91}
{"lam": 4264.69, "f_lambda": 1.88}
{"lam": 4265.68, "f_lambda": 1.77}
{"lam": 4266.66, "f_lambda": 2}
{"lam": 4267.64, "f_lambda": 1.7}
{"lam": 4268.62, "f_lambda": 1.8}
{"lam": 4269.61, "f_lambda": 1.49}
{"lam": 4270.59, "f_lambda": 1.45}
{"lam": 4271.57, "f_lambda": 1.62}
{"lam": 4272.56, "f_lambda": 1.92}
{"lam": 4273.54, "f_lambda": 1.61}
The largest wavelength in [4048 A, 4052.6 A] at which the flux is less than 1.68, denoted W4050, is 4052.17 A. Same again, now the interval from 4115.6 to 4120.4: 4119.91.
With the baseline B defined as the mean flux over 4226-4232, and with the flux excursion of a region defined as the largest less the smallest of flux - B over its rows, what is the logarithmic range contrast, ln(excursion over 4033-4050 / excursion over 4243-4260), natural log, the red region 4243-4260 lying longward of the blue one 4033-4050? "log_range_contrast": 0.30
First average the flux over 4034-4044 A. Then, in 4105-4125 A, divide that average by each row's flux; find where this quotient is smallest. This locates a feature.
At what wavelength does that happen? 4115.17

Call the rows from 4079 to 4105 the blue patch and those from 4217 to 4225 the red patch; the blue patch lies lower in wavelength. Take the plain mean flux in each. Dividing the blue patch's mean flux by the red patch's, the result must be 0.91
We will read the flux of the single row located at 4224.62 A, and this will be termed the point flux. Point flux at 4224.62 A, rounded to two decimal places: 2.09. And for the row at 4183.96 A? 1.69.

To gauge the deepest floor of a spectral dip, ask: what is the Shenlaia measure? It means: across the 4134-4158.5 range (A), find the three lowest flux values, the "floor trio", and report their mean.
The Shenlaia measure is 1.34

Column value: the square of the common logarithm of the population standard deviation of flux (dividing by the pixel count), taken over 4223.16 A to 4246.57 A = 0.39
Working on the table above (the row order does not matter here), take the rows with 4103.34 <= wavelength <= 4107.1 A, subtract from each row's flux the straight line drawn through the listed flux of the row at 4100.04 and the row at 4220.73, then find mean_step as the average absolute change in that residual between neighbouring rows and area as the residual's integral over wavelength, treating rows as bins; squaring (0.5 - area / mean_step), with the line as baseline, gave 22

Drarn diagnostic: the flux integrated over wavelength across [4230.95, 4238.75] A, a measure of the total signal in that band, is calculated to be 13.5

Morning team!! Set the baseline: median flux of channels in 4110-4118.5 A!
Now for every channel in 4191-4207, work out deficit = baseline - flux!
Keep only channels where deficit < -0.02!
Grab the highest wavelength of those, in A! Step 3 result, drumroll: 4204.24 A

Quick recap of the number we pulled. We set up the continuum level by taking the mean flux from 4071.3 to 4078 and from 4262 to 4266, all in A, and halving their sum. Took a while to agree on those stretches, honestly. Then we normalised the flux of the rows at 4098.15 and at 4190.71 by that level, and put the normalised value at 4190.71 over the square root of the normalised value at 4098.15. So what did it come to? 1.15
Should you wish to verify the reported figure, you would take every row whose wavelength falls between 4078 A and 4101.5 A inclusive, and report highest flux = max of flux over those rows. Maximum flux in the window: 2.3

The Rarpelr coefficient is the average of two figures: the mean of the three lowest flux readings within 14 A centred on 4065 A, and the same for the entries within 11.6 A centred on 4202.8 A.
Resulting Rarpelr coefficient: 1.54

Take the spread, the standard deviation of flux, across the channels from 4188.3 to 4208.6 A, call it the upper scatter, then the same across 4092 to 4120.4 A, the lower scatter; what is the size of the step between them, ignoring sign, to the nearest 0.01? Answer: 0.17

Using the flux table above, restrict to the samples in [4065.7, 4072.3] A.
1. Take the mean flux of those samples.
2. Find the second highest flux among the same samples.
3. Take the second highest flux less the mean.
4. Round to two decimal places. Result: 0.24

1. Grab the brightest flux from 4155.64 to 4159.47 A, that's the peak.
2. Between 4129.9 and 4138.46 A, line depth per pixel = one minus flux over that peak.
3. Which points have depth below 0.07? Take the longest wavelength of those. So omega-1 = 4137.98 A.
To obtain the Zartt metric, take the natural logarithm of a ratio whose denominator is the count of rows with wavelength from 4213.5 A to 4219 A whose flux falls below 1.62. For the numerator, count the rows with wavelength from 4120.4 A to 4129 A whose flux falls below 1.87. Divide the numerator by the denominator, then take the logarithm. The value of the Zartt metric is 1.6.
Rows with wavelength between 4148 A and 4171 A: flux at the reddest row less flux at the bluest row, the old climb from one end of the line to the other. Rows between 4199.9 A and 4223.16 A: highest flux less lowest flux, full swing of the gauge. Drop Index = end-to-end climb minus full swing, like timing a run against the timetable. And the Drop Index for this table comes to -1.0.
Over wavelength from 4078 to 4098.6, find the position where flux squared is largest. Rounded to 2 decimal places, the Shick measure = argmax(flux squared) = 4082.14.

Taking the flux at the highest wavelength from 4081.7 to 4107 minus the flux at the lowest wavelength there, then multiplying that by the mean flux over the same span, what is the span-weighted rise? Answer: -1.3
